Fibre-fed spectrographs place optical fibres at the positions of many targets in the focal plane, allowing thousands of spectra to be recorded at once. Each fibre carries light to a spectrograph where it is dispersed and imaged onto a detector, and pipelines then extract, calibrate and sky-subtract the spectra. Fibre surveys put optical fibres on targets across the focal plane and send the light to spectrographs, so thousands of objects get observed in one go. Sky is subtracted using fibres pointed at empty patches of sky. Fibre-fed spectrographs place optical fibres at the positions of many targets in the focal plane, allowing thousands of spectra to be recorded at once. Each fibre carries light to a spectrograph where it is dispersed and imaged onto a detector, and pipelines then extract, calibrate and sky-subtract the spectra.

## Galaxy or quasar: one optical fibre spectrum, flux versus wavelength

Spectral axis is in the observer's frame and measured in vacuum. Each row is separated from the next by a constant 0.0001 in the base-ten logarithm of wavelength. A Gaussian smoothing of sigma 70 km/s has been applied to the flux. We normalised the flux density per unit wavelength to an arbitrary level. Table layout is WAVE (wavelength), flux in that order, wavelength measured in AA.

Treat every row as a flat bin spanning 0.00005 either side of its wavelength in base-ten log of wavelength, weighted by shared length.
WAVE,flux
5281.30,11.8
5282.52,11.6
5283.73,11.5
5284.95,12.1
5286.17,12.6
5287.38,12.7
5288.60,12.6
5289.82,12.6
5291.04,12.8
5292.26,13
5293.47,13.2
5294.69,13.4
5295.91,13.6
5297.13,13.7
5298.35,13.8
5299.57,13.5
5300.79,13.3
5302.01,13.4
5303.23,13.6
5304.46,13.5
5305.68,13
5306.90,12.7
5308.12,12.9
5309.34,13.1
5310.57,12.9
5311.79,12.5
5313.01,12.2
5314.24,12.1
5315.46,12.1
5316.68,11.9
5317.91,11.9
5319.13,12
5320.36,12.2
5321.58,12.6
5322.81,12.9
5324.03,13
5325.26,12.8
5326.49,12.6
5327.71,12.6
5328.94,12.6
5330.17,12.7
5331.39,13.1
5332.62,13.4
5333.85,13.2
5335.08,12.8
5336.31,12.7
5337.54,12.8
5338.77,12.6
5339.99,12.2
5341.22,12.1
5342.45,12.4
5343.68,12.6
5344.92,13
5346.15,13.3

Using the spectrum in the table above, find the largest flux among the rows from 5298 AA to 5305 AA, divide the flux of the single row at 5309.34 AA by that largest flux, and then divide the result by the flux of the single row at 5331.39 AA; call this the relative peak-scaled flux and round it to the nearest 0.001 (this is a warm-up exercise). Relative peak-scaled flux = 0.072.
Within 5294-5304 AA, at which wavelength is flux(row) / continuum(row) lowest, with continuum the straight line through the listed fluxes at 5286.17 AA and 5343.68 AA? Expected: 5300.79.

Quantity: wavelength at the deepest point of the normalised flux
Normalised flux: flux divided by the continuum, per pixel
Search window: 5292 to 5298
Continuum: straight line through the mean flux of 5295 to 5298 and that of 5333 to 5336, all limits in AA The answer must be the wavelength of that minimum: 5292.26 AA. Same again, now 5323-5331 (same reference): 5326.49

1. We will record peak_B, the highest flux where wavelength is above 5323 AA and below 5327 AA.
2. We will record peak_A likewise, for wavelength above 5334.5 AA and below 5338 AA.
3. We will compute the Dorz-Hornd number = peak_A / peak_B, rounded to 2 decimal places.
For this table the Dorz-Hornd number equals 0.98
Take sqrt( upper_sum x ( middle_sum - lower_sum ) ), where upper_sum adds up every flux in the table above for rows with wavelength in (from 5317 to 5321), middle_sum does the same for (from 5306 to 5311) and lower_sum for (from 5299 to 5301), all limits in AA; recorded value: 30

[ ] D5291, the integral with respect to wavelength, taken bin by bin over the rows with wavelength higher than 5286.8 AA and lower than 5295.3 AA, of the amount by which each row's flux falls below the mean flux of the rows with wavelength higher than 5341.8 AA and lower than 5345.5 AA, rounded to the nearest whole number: -2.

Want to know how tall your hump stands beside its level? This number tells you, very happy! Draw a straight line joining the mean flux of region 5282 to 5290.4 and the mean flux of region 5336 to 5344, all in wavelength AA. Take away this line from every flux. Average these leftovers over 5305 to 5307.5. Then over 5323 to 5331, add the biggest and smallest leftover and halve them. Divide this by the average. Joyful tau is 0.7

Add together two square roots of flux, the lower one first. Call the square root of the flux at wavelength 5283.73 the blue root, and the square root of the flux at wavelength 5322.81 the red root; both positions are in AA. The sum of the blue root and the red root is 6.98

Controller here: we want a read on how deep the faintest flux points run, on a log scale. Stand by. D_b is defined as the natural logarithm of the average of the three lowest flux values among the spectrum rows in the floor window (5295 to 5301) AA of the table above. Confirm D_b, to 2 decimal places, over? 2.60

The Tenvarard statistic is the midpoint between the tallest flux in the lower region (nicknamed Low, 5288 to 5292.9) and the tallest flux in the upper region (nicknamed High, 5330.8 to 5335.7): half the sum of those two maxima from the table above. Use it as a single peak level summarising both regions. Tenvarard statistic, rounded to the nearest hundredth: 13.20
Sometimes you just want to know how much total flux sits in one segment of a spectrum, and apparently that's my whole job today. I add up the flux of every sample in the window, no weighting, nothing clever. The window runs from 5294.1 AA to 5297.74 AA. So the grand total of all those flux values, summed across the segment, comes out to 40.7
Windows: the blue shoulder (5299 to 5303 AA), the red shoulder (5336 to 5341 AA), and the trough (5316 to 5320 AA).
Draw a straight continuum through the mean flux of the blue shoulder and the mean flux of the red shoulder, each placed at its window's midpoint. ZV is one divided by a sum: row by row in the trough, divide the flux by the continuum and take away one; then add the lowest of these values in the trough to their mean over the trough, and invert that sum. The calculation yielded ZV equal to -5.8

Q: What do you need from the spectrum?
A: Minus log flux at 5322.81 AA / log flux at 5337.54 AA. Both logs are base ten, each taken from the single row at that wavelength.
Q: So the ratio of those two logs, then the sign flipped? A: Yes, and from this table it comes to -1.00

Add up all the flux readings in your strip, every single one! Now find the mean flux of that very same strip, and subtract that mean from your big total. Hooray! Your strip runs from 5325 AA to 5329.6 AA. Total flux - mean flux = 38.0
